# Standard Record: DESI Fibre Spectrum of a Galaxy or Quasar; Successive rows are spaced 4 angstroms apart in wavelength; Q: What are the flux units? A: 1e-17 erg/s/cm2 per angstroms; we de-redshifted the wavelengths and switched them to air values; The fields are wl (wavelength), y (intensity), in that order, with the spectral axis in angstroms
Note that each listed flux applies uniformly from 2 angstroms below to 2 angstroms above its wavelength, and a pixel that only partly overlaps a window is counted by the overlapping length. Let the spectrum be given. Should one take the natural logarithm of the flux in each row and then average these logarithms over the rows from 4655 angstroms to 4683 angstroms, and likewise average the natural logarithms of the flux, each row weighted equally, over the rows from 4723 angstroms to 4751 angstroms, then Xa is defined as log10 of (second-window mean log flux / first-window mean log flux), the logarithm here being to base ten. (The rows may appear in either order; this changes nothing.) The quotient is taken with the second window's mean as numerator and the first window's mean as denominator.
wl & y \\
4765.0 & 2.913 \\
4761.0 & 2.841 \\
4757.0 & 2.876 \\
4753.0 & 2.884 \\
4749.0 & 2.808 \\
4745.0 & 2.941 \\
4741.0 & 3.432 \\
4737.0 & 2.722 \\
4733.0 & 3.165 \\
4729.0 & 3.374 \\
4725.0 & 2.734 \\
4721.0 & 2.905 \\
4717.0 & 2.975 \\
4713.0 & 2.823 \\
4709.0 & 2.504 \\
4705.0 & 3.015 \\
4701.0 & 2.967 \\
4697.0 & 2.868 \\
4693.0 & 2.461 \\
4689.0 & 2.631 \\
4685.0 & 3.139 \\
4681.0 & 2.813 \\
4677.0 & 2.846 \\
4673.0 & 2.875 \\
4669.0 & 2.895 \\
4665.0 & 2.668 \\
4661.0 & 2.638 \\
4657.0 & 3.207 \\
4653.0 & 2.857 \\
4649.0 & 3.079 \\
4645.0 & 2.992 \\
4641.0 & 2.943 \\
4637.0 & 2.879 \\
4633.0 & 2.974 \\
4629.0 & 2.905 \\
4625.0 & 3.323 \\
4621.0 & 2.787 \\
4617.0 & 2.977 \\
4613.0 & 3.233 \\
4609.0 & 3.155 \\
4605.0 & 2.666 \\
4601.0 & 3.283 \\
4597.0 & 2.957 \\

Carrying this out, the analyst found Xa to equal 0.023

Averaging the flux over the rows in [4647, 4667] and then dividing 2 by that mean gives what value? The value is 0.692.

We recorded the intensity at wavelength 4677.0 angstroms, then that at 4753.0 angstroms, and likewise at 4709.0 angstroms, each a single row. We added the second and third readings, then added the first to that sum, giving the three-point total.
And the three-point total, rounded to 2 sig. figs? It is 8.2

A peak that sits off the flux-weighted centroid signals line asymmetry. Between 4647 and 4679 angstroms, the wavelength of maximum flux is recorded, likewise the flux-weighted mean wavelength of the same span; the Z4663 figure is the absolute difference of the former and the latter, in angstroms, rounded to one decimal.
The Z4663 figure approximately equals 5.8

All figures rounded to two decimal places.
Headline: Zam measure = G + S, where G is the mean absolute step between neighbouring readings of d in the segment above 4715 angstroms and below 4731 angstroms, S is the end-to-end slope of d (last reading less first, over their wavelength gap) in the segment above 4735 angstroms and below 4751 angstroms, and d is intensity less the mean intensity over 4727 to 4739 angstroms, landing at 0.30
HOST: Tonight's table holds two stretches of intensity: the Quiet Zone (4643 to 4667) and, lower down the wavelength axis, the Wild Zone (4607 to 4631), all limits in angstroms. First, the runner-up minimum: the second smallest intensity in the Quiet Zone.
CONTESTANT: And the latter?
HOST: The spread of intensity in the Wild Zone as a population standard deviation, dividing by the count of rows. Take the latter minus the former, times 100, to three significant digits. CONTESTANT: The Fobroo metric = -248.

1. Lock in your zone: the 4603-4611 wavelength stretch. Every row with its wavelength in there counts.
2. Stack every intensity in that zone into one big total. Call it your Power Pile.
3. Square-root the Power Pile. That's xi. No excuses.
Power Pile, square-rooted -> 2.41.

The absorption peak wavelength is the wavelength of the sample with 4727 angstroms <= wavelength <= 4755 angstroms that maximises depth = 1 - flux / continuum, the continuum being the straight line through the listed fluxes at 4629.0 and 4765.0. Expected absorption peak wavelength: 4737.0 angstroms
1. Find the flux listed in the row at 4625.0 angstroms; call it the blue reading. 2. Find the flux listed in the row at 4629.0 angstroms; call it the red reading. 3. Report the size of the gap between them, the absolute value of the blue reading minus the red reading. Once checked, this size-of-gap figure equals 0.42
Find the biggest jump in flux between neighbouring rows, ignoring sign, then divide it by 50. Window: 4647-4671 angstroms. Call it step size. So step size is 0.0114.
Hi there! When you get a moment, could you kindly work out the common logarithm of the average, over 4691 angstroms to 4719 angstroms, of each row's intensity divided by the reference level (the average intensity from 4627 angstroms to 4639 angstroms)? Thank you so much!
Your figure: -0.018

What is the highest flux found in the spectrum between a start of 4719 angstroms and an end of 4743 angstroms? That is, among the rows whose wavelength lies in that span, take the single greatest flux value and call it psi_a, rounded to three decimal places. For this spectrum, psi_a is 3.432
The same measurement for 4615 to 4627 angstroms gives 3.323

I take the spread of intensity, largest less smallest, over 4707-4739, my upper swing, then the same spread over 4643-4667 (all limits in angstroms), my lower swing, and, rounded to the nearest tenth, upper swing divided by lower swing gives 1.5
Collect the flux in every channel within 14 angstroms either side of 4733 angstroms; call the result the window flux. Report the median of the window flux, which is 2.94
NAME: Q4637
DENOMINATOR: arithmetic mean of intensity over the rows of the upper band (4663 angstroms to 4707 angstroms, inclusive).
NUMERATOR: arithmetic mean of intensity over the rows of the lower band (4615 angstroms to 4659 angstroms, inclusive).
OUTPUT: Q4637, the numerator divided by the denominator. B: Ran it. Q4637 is 1.056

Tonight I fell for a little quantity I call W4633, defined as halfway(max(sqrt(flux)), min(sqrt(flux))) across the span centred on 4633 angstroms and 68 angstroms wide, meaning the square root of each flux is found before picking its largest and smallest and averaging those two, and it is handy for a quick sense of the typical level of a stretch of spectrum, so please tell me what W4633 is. 1.72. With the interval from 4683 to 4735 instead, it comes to 1.70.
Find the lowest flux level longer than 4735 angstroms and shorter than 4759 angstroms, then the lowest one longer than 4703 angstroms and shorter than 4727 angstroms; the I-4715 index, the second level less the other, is -0.22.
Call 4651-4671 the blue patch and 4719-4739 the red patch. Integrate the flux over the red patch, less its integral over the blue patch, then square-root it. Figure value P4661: 1.6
